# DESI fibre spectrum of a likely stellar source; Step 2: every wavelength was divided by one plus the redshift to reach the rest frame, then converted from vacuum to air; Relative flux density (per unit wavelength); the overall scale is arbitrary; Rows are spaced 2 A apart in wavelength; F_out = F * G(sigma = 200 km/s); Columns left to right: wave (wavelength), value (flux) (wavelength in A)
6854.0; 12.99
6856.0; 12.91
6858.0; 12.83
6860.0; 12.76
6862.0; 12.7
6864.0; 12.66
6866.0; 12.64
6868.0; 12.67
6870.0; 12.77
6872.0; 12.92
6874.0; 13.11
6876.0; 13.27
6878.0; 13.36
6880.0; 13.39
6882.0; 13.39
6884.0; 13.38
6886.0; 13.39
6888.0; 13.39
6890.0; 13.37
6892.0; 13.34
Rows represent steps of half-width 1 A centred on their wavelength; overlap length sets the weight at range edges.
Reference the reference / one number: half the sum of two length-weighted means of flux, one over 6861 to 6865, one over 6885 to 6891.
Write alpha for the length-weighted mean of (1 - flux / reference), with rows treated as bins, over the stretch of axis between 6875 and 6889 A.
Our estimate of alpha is -0.03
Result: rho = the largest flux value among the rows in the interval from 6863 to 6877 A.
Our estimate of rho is 13.27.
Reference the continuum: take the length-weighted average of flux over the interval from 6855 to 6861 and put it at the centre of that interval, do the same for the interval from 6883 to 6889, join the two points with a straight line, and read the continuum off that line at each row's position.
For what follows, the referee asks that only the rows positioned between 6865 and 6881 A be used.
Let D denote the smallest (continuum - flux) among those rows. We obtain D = -0.13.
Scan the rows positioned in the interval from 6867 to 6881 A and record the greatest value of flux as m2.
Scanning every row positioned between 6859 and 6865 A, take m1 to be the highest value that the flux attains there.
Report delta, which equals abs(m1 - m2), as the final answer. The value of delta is 0.63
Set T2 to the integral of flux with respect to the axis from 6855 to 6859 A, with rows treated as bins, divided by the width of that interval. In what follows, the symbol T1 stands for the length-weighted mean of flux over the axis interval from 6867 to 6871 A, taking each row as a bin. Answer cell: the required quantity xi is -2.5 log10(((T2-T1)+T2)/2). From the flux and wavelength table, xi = -2.03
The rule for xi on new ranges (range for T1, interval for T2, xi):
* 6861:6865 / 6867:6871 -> -2.01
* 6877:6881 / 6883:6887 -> -2.06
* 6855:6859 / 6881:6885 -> -2.10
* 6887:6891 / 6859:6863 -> -1.95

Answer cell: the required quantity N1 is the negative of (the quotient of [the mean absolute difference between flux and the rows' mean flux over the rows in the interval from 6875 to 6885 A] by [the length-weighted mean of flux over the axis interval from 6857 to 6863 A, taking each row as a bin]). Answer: -0.0028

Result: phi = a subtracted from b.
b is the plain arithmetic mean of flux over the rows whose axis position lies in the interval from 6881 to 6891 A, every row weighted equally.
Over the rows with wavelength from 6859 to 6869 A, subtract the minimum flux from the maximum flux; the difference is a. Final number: 13.3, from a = 0.12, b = 13.4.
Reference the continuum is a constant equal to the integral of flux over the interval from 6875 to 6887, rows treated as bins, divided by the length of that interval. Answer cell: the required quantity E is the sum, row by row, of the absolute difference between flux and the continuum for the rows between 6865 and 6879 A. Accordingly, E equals 2.8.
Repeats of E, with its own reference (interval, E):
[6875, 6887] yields 0.2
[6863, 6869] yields 2.1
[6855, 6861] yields 1.6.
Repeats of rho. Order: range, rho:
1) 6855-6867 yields 12.91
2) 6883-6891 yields 13.39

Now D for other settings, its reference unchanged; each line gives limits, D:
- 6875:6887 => -0.13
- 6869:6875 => 0.04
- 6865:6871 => 0.30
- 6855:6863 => -0.12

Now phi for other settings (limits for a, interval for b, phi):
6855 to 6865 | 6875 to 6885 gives 13.1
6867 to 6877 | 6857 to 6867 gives 12.1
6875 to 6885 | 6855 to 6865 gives 12.7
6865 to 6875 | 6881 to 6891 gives 12.9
